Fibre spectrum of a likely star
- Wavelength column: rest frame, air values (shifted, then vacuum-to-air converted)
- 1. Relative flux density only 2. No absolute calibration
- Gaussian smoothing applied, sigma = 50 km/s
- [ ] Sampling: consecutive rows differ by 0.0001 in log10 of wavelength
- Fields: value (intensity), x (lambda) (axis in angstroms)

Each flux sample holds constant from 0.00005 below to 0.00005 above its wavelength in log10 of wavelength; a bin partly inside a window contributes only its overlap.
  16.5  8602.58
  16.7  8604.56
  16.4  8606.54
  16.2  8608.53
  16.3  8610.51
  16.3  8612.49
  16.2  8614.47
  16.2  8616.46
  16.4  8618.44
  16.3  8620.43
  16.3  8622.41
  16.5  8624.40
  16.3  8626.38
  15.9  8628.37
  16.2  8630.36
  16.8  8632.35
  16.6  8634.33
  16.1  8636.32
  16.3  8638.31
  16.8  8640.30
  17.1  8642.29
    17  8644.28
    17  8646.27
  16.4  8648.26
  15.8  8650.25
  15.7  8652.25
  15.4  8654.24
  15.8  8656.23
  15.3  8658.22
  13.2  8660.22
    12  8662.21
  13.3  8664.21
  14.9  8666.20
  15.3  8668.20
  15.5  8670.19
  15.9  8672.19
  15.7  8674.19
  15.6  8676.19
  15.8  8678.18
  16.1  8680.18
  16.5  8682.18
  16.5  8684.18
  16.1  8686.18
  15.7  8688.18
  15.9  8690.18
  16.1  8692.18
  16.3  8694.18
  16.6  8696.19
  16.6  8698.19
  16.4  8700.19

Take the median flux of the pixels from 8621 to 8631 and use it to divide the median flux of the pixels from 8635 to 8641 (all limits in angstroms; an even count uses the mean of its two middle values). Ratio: 1.00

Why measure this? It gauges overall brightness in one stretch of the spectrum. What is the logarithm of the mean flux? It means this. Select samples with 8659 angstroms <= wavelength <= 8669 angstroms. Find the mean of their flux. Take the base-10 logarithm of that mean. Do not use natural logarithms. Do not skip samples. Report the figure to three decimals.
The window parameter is 1.138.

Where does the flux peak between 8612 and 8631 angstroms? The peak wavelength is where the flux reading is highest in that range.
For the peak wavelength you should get 8624.40 angstroms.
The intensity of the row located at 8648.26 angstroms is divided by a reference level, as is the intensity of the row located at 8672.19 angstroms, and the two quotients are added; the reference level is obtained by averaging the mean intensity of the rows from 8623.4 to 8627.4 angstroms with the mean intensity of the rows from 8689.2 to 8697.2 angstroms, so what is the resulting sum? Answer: 1.98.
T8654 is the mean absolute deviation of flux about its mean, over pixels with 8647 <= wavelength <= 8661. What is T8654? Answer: 0.64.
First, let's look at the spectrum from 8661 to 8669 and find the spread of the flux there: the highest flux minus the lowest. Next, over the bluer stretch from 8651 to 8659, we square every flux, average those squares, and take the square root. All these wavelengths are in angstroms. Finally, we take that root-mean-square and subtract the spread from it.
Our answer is 12.3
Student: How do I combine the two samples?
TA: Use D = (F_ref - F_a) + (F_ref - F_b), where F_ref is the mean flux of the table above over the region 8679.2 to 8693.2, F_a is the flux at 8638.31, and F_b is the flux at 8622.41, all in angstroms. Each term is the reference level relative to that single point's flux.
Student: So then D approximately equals -0.3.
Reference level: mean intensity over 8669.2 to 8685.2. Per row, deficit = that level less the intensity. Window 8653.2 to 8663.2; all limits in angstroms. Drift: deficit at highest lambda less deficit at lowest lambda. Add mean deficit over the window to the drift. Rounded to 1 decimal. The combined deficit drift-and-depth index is 5.0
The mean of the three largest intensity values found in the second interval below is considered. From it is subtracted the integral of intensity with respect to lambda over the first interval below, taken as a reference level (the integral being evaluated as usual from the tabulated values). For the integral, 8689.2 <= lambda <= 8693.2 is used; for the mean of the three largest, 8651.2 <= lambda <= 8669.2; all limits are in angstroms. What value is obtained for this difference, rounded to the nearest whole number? -48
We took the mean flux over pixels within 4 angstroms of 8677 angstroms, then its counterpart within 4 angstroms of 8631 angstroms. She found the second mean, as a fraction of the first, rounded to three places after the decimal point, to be 1.036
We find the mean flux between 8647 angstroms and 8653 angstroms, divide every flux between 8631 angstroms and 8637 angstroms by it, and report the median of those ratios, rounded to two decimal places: 1.04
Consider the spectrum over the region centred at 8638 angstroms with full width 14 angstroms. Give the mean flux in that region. 16.7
